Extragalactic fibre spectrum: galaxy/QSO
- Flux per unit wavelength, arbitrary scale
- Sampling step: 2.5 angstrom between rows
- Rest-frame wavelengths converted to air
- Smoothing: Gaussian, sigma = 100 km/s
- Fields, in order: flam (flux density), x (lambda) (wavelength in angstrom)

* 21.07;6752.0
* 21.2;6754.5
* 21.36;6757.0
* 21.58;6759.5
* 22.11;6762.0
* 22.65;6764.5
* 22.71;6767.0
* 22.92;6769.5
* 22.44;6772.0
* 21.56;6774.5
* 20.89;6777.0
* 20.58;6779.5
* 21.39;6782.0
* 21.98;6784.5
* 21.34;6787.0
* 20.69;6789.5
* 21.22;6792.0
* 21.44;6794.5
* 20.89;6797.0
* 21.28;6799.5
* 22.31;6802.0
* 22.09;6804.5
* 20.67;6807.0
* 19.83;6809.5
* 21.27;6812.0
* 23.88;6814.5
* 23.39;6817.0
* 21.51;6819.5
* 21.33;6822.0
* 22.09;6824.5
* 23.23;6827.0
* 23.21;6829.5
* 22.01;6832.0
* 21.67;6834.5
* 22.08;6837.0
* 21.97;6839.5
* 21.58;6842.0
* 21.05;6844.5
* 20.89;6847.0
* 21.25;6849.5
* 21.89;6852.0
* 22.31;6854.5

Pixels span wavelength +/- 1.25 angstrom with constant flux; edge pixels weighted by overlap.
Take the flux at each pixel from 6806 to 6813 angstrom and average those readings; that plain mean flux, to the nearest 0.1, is 20.6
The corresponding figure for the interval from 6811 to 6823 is 22.3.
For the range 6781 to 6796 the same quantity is 21.3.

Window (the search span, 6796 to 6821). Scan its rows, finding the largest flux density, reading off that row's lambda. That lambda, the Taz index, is 6814.5 angstrom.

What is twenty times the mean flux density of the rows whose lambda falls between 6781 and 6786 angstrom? 434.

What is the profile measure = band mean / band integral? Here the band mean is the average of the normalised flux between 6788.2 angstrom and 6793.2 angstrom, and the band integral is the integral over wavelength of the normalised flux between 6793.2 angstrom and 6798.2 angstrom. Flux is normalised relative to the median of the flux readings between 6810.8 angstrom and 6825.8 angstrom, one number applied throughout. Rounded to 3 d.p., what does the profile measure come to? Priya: 0.198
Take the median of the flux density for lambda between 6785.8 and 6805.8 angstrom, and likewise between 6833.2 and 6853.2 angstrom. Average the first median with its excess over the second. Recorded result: 10.5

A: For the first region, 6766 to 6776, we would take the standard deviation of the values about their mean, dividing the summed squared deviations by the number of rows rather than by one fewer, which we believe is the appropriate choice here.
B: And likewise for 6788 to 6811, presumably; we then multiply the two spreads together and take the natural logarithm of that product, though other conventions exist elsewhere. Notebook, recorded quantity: -1.0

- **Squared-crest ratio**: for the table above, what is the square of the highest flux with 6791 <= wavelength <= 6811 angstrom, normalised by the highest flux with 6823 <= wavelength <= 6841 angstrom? 21.4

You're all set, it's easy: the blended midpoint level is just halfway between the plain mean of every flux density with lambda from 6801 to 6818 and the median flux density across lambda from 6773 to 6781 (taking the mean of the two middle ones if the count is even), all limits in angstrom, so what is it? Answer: 21.4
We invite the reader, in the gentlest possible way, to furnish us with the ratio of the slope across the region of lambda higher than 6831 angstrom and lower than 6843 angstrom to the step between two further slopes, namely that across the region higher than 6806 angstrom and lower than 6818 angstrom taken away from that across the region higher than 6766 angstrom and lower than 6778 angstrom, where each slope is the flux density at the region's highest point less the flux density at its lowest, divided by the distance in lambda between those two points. 0.1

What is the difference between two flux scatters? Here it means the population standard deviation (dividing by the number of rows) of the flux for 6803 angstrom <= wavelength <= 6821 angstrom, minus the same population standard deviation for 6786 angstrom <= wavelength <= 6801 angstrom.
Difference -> 1.1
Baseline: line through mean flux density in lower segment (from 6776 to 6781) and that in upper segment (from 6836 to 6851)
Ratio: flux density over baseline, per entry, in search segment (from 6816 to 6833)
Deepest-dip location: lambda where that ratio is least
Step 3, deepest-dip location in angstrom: 6822.0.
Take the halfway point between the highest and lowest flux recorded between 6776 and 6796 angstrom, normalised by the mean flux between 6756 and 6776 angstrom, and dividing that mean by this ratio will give 23.1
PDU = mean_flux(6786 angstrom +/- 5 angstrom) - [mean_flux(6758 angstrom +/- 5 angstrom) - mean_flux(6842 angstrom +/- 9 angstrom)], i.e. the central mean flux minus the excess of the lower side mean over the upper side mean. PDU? 21.3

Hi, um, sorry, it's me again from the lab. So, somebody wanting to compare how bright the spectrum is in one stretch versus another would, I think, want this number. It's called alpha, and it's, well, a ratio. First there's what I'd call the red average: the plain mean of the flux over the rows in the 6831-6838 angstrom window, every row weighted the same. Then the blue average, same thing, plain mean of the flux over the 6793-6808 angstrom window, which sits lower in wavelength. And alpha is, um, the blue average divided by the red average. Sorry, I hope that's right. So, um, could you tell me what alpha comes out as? 0.98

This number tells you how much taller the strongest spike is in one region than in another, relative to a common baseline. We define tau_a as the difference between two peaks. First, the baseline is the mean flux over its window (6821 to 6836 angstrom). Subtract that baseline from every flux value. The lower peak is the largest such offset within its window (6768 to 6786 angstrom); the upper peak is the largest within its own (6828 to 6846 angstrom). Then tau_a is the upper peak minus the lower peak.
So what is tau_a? 0.3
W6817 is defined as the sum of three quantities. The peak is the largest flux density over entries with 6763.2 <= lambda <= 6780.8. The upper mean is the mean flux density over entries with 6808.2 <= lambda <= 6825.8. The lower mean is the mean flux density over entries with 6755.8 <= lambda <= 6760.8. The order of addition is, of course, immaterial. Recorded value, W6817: 66.3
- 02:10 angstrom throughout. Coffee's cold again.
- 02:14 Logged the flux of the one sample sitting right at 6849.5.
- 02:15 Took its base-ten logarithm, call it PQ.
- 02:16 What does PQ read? 1.33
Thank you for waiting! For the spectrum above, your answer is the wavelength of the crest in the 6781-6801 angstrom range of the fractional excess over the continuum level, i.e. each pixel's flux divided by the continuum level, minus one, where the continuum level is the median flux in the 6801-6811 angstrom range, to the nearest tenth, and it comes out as 6784.5 angstrom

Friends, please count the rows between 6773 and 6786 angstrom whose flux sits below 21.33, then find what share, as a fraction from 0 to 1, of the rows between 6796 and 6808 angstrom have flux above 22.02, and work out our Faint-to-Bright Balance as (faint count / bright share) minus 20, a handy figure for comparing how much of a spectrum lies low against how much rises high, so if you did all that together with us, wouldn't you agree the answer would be -15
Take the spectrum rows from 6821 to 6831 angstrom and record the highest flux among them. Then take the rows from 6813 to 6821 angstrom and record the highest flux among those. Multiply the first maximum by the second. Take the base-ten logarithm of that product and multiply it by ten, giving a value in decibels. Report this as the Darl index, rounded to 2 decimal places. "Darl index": 27.44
